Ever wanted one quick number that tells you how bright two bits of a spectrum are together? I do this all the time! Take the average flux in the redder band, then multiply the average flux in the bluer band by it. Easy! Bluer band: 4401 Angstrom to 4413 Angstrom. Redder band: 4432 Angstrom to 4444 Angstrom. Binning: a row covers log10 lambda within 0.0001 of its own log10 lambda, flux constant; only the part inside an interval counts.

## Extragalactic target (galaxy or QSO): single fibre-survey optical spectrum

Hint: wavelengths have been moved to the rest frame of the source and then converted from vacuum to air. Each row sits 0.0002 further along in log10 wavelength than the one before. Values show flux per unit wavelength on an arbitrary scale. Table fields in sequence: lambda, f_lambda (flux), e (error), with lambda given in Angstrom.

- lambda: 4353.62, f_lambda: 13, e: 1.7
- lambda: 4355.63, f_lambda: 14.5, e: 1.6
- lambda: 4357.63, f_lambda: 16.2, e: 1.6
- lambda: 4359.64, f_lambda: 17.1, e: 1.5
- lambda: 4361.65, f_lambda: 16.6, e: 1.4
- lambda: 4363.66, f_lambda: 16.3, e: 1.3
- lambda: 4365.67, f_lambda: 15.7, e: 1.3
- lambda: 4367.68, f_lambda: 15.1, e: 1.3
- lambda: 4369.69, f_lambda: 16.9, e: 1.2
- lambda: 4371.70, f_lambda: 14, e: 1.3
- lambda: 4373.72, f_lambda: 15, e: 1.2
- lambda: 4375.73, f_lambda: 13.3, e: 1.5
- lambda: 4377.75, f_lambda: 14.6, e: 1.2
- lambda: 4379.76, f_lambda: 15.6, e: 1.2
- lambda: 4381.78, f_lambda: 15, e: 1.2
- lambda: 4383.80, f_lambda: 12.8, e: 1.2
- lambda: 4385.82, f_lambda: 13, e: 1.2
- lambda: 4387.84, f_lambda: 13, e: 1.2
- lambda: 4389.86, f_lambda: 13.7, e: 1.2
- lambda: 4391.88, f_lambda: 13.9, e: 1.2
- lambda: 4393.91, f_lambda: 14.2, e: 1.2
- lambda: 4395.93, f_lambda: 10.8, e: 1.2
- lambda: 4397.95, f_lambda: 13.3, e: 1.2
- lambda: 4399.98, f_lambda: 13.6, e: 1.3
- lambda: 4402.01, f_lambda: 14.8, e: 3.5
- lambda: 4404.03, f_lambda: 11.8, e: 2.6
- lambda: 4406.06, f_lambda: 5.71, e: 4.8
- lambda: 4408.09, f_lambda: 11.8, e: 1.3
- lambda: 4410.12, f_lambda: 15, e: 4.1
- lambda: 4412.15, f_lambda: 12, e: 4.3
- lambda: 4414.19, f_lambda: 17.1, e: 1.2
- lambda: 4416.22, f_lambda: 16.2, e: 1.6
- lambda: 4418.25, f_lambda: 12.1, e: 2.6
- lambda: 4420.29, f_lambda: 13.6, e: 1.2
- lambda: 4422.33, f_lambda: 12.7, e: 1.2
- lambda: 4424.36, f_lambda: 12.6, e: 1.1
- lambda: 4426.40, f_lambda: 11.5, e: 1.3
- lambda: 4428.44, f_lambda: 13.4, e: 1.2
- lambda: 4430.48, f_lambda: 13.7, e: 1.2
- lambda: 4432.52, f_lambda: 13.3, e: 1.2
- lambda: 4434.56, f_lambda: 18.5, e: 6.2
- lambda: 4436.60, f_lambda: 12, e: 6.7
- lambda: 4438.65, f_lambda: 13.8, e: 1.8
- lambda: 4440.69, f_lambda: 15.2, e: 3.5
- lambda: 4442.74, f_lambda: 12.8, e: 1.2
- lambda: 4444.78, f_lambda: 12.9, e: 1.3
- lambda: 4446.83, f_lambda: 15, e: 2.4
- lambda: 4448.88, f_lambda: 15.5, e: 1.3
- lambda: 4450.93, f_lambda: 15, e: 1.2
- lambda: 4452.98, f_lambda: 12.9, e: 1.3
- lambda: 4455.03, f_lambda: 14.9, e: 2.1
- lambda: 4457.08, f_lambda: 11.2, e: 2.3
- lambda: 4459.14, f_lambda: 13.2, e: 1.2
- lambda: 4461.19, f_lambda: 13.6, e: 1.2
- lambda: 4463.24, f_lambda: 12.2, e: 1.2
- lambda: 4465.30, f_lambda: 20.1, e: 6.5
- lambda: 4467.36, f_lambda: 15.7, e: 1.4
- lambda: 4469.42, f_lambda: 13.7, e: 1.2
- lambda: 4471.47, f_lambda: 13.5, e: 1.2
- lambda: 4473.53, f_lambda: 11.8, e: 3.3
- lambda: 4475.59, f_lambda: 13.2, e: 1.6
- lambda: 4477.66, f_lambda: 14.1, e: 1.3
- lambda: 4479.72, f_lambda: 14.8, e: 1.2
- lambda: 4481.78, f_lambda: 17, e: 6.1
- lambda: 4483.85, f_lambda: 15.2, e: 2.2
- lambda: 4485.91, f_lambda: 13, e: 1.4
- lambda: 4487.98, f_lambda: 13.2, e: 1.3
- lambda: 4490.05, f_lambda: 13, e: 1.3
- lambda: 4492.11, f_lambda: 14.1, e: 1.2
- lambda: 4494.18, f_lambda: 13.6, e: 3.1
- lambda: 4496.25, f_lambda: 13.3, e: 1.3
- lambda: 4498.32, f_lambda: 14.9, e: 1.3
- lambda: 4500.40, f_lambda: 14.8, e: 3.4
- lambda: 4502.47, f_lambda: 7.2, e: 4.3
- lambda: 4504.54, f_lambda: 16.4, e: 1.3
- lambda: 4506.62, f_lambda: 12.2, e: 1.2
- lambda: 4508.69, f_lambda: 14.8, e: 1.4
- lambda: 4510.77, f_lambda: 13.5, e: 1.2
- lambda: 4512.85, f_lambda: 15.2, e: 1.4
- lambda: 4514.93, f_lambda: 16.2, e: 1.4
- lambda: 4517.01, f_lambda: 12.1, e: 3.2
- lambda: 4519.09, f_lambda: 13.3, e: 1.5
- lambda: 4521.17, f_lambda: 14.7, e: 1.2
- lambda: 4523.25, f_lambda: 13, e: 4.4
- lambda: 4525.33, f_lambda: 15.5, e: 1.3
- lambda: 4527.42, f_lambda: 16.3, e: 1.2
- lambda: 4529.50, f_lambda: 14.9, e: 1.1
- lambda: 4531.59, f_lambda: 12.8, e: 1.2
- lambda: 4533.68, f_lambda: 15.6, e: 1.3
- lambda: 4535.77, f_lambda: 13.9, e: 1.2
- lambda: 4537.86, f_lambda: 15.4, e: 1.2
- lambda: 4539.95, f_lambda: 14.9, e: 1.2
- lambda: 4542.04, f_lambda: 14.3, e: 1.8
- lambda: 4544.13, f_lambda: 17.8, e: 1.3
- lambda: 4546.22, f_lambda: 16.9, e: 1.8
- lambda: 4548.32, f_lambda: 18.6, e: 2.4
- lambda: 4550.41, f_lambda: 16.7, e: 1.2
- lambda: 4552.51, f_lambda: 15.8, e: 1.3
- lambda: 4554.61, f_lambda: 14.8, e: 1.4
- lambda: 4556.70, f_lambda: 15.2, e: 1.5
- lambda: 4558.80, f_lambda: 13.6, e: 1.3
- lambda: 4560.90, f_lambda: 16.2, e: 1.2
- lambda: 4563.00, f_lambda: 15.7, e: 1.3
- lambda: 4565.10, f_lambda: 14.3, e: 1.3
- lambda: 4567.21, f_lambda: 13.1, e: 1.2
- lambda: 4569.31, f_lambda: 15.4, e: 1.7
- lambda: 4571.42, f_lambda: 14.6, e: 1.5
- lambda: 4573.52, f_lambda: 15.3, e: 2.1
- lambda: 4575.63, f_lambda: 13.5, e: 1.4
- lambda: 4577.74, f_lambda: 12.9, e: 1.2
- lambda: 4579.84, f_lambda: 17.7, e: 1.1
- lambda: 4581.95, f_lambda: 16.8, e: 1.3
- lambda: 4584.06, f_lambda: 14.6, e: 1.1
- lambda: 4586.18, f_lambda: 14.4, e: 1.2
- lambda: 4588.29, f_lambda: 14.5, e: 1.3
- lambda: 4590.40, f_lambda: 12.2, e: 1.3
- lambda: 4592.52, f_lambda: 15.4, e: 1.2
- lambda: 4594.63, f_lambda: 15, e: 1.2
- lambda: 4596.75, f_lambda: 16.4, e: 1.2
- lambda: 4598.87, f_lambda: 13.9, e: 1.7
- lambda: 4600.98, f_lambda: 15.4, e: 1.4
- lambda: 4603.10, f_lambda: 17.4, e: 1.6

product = 169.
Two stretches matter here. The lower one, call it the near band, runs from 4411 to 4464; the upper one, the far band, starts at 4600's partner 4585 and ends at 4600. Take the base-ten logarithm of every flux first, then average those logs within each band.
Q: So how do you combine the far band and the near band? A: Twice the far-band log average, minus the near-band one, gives 1.188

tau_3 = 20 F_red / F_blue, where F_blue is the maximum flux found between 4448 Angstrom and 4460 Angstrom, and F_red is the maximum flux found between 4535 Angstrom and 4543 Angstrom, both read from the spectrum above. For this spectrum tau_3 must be 19.9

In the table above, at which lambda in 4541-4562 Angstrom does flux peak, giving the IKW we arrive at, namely 4548.32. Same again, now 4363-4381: 4369.69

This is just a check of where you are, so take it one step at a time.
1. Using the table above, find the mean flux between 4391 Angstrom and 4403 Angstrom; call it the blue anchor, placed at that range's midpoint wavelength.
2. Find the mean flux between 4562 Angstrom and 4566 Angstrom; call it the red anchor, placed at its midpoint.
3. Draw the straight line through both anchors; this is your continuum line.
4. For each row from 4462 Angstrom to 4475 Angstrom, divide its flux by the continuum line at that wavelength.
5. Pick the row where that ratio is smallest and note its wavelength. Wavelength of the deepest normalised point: 4473.53 Angstrom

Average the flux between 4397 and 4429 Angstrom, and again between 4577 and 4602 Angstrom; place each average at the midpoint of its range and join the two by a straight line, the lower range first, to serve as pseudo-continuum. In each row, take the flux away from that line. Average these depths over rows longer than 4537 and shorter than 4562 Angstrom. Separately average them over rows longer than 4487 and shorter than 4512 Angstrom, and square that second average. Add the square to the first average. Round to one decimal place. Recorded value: -1.1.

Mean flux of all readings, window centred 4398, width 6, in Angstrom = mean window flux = 12.6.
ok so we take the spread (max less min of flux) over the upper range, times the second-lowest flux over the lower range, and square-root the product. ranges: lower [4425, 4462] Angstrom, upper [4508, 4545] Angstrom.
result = 8.1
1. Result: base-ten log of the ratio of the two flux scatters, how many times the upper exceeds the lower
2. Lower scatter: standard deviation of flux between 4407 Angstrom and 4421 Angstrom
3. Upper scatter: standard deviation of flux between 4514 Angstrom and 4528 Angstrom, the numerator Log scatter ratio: -0.11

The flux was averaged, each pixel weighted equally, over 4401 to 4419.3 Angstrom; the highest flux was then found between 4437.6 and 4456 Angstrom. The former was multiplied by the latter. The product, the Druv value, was 201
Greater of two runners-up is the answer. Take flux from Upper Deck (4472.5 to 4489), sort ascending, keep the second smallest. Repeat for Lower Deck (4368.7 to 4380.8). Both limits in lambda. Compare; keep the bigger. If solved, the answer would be 14.00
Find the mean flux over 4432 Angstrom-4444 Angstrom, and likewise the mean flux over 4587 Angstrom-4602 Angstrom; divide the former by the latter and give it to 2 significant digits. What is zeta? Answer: 0.97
